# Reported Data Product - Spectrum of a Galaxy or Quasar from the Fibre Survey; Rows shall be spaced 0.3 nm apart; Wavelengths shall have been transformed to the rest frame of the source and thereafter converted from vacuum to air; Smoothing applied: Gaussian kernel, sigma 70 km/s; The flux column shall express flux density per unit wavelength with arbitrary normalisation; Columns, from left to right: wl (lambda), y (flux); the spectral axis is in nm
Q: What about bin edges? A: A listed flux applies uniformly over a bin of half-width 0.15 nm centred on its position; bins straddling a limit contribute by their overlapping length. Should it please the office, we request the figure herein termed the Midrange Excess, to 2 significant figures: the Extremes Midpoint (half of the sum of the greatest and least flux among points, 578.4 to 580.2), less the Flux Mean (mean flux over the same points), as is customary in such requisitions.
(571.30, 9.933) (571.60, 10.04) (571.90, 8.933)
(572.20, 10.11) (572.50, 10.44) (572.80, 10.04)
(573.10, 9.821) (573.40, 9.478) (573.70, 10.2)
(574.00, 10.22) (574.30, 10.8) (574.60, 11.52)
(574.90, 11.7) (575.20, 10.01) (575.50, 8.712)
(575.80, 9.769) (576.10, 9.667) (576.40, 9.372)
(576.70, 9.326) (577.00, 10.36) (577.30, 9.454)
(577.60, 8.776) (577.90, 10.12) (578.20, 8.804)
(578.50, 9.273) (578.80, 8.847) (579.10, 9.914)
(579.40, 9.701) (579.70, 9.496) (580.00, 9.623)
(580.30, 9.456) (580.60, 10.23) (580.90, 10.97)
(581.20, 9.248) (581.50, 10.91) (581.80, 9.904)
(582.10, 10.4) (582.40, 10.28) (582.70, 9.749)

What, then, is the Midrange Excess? -0.10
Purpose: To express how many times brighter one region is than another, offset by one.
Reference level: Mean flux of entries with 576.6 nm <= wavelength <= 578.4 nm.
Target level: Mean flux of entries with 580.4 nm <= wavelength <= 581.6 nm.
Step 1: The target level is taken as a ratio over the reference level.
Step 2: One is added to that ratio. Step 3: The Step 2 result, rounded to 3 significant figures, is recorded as 2.09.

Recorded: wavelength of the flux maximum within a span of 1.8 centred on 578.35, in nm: 577.90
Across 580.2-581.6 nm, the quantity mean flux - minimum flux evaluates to 0.91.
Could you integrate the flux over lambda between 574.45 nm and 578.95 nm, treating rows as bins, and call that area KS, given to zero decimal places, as 44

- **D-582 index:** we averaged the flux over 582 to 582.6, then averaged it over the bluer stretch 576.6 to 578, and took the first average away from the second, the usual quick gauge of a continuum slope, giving -0.7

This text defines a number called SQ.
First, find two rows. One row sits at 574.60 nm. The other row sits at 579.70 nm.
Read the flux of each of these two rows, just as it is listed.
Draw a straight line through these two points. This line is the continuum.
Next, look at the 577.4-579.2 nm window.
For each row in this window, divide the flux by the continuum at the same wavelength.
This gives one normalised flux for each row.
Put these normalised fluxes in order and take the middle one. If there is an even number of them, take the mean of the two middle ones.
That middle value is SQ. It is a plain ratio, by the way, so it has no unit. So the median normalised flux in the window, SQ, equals 0.91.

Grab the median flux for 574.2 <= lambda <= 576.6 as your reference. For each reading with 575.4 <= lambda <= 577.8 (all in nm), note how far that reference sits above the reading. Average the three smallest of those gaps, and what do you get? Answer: -0.04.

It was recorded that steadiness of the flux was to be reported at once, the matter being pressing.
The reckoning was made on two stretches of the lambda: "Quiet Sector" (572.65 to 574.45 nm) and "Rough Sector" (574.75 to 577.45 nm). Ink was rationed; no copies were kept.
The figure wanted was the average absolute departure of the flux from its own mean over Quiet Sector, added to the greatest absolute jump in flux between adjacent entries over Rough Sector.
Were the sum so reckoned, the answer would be 2.00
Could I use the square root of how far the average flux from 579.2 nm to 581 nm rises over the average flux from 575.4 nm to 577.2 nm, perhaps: 0.6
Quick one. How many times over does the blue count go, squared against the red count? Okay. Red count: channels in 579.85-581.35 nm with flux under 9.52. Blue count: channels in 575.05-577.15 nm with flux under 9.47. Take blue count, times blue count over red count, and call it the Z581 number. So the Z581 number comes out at 4.5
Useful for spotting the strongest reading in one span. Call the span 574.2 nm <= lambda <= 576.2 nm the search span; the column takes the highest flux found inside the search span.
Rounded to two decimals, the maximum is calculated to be 11.70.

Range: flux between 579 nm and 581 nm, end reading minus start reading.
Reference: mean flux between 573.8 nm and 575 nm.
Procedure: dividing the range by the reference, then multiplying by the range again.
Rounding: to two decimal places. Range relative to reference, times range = 0.10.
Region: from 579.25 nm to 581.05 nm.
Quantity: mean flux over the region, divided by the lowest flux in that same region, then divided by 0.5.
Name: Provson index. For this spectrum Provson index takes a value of 2.10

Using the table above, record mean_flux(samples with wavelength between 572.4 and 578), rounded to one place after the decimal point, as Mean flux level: 10.0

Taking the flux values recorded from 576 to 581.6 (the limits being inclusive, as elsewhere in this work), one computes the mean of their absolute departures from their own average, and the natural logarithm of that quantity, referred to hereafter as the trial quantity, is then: -0.73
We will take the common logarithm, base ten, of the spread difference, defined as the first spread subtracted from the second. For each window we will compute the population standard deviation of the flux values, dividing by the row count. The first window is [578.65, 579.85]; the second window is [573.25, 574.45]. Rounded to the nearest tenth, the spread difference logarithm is -1.2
